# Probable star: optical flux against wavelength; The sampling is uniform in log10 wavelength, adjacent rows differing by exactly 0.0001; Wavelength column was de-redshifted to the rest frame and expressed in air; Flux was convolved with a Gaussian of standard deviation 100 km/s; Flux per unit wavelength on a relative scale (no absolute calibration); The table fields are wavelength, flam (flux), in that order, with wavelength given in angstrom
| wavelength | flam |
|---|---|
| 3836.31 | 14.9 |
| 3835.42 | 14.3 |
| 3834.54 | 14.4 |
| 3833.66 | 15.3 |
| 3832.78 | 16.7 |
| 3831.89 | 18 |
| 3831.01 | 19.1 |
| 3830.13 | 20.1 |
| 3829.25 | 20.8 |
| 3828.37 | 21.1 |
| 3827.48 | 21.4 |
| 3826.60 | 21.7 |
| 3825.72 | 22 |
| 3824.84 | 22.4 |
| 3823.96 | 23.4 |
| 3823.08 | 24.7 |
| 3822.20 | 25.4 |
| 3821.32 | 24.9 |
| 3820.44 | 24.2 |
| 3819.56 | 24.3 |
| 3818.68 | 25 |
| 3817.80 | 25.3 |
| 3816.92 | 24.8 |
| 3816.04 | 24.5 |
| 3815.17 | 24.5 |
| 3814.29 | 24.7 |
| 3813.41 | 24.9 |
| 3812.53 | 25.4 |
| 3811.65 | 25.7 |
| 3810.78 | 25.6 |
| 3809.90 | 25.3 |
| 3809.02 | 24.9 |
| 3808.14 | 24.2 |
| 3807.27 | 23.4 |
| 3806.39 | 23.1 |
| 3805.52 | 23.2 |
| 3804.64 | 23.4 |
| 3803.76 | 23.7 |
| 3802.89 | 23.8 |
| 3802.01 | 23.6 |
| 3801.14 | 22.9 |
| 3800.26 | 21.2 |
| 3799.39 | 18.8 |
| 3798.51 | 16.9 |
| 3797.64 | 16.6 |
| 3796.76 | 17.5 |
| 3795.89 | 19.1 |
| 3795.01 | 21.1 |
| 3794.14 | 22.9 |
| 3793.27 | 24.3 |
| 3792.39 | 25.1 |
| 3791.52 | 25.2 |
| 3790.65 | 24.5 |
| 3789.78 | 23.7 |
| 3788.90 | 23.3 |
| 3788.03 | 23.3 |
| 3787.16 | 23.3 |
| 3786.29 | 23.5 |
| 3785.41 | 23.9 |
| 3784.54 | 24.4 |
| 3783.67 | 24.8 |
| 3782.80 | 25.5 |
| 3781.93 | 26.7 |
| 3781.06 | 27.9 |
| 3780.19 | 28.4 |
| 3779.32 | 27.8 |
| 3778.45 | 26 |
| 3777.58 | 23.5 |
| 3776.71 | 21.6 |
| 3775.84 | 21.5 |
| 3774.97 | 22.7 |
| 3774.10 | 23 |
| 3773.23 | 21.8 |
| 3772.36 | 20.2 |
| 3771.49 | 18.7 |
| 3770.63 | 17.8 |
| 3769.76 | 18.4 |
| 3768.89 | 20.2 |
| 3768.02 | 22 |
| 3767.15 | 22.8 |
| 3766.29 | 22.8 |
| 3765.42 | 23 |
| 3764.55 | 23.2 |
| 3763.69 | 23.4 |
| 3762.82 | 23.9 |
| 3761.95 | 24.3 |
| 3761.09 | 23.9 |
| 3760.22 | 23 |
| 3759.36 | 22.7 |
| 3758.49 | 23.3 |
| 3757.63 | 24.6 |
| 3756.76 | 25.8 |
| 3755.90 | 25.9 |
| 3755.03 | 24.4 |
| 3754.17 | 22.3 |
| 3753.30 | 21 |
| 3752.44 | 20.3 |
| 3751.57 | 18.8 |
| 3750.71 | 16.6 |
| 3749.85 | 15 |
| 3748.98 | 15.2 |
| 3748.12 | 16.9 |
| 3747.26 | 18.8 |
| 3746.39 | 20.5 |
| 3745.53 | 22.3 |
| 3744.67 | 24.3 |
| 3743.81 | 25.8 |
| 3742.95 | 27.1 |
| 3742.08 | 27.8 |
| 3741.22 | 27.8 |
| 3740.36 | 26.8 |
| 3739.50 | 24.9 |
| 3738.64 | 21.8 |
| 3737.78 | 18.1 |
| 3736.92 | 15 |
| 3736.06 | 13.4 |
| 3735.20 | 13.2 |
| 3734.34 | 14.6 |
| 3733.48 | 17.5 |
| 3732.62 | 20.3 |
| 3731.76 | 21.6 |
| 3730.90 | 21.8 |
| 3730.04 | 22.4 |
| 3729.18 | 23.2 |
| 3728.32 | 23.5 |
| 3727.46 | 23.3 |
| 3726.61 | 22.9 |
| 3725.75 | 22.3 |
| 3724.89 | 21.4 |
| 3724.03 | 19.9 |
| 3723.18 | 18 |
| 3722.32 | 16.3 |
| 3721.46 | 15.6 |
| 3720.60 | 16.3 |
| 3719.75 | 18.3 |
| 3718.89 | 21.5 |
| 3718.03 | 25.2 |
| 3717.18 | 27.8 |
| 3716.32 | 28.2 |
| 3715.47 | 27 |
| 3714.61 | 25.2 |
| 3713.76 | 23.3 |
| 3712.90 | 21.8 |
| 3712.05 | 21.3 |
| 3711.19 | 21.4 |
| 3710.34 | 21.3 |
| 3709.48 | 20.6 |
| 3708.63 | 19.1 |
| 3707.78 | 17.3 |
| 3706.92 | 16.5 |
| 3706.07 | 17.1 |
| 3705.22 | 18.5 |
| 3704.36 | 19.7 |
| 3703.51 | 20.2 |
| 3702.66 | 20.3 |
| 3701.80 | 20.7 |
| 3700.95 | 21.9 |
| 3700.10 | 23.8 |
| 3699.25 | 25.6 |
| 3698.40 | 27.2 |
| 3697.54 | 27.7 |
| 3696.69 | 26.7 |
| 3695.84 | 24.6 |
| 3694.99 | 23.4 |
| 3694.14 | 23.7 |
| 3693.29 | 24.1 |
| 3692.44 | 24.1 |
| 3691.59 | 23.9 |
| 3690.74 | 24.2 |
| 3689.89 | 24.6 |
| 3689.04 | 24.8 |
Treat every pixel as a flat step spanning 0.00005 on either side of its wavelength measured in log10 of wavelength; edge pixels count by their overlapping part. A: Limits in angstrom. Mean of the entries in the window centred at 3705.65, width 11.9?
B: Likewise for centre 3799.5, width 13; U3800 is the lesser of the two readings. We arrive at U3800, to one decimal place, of 19.9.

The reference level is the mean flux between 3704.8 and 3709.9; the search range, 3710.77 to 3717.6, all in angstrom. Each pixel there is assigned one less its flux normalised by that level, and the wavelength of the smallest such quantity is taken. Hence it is 3716.32 angstrom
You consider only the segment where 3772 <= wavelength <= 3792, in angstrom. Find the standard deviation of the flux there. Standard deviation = 2.1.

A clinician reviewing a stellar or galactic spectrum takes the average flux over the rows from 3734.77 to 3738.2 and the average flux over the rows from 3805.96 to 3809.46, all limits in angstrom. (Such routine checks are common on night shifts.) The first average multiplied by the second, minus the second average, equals 333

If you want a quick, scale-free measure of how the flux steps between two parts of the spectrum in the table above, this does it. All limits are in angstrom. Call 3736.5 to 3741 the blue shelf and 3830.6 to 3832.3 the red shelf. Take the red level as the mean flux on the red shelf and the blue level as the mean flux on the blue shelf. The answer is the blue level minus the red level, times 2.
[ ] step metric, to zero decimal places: 6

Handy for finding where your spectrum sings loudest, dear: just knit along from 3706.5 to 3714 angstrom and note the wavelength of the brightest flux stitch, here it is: 3713.76 angstrom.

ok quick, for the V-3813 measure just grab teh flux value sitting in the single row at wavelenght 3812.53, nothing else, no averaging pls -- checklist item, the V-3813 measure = 25.4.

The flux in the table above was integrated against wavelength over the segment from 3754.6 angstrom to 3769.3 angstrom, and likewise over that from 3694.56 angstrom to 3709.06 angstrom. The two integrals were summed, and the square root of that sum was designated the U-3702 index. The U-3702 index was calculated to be 25.7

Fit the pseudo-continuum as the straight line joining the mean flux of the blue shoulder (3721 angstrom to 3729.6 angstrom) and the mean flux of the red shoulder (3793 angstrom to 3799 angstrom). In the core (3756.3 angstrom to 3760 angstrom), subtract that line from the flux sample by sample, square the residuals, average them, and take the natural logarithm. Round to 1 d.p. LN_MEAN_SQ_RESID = 2.8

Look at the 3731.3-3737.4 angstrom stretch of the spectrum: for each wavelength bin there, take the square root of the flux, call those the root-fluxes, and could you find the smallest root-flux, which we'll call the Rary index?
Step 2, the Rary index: 3.6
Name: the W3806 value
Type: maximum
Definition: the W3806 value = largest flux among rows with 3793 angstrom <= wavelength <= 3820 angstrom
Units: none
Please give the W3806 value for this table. 25.7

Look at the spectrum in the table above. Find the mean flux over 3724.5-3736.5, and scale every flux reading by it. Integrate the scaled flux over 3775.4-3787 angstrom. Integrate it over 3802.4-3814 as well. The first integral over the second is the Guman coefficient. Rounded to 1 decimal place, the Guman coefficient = 1.0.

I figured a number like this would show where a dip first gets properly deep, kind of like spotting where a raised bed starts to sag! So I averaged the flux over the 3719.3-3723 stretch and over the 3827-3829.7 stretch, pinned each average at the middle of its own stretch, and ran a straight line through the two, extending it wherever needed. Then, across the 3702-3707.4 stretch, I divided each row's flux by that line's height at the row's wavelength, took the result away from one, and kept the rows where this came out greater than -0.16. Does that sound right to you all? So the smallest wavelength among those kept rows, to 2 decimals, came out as 3705.22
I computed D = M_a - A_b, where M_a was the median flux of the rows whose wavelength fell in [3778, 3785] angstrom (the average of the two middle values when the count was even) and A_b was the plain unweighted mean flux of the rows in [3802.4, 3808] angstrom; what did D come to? 2.9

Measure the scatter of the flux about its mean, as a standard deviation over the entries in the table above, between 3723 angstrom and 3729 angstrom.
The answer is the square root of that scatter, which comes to 1.4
